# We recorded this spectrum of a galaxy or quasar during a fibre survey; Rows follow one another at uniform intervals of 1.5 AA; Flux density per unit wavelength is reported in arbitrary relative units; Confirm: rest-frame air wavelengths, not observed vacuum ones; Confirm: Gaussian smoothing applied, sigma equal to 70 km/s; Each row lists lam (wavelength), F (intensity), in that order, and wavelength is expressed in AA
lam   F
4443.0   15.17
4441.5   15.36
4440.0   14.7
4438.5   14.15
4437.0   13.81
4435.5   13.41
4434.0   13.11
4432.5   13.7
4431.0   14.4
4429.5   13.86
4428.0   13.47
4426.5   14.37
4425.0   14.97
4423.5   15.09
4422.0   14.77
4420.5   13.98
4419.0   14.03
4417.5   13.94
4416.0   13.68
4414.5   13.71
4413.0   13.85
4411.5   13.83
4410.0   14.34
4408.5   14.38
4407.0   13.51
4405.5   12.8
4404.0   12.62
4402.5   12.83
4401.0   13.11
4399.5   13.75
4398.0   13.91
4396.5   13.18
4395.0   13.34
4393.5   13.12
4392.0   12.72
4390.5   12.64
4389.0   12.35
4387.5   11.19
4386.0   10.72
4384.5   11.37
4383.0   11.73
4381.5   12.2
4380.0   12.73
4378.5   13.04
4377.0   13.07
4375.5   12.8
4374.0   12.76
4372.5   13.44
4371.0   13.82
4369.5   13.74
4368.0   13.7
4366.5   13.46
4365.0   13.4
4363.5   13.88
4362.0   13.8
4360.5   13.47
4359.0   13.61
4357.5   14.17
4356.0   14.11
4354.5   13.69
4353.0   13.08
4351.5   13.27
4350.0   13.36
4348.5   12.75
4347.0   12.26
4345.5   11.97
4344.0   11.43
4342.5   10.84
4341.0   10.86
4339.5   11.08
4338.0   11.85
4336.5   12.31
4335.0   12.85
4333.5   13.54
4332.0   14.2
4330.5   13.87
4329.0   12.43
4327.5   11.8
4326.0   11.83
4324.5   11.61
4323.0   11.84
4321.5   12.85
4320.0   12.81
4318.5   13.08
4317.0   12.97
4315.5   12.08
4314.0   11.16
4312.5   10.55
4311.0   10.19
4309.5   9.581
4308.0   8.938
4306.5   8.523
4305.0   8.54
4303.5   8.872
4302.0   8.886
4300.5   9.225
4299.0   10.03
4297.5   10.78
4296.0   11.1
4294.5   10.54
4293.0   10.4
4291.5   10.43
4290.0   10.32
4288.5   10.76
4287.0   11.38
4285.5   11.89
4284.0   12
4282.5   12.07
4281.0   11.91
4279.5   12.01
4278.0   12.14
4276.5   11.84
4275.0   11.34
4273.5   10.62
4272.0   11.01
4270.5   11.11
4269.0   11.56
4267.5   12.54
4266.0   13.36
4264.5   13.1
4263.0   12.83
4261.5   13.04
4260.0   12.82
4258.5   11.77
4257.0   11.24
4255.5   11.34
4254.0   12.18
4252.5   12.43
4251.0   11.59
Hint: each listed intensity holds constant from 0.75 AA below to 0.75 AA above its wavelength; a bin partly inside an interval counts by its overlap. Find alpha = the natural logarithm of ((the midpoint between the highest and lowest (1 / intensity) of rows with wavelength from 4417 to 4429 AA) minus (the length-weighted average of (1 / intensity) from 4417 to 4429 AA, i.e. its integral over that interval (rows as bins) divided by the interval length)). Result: -8.0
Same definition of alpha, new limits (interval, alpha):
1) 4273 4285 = -5.8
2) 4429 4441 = -8.4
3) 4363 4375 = -6.8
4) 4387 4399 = -6.0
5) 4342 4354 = -5.9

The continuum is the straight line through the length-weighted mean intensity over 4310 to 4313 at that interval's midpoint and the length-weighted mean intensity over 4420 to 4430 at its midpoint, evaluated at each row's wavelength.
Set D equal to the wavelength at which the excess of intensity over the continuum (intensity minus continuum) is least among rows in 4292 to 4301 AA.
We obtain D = 4300.5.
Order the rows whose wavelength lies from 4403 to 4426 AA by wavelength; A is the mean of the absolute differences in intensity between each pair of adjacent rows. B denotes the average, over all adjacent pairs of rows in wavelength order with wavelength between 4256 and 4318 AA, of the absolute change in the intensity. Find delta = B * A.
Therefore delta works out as 0.124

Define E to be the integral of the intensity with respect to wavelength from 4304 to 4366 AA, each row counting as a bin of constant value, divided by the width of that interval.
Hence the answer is 12.2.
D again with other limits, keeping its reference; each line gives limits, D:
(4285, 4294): 4293.0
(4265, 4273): 4272.0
